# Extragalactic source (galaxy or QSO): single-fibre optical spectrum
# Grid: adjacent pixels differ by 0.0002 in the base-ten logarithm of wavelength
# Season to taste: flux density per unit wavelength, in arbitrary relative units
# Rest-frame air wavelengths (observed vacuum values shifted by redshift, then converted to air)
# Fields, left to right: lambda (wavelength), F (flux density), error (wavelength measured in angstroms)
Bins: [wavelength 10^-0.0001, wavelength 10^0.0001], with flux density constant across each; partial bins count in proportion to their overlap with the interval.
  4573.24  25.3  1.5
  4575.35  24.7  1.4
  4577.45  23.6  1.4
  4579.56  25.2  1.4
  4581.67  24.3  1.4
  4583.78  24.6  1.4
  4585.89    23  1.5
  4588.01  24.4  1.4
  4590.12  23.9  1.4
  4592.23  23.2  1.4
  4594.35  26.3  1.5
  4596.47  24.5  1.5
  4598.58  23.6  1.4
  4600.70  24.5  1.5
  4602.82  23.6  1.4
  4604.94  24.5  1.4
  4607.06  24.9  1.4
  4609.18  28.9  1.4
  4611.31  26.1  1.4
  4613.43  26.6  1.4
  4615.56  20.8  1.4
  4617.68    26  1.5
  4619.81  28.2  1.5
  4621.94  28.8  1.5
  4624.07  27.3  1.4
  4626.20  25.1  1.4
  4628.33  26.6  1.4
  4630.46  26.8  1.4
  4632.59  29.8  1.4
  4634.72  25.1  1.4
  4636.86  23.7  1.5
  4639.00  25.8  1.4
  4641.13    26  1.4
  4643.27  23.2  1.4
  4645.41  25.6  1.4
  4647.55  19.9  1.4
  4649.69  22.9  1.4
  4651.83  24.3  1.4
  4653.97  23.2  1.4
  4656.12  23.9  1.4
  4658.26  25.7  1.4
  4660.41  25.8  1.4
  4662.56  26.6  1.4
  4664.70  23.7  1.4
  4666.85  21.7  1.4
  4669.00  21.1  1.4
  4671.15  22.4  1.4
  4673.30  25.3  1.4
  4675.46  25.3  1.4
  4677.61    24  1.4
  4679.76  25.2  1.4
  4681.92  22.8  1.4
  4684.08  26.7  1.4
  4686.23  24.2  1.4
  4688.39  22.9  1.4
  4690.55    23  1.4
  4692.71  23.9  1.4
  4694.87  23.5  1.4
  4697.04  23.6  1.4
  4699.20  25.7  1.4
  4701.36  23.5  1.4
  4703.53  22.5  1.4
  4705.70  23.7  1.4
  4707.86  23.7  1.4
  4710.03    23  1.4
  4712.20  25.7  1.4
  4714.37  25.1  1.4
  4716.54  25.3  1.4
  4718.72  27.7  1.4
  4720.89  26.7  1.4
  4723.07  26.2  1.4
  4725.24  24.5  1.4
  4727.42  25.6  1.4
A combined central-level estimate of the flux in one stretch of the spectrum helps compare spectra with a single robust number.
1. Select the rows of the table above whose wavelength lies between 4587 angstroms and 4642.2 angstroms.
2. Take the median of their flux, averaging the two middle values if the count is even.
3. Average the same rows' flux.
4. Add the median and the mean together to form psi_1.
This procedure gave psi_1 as 51.0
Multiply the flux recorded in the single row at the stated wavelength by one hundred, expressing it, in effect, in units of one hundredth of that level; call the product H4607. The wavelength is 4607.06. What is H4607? 2490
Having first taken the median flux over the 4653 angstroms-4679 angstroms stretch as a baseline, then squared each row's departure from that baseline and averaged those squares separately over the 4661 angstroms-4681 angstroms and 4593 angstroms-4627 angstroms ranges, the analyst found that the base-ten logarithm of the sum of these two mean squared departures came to 1.0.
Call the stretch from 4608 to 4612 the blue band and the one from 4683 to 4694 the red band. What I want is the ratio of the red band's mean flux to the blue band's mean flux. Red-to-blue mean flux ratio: 0.88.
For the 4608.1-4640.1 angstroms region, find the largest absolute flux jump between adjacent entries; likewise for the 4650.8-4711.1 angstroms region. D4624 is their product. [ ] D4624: 23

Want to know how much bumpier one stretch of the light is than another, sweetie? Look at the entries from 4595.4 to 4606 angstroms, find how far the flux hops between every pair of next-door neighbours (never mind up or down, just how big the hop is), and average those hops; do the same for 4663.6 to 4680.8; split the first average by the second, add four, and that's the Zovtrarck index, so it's 4.7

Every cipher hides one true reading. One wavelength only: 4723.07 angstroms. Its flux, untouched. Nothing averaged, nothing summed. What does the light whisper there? 26.2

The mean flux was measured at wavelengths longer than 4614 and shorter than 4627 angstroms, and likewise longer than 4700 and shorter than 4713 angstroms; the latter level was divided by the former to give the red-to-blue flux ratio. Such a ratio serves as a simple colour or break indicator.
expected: 0.91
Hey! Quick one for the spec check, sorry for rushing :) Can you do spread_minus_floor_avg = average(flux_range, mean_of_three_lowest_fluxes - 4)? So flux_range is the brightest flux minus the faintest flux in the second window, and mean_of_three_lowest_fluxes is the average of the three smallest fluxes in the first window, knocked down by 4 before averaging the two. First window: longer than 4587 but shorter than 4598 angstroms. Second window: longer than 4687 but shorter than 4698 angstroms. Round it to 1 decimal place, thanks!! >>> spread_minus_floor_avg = 10.4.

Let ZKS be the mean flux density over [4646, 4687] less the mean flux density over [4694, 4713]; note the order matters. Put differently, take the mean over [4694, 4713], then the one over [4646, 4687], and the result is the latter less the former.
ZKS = 0.1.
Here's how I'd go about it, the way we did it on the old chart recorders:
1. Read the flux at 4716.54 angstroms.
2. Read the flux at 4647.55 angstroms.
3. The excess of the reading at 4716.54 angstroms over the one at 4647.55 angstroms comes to 5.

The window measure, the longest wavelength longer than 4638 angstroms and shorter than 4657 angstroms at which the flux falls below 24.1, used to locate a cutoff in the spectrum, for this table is 4656.12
